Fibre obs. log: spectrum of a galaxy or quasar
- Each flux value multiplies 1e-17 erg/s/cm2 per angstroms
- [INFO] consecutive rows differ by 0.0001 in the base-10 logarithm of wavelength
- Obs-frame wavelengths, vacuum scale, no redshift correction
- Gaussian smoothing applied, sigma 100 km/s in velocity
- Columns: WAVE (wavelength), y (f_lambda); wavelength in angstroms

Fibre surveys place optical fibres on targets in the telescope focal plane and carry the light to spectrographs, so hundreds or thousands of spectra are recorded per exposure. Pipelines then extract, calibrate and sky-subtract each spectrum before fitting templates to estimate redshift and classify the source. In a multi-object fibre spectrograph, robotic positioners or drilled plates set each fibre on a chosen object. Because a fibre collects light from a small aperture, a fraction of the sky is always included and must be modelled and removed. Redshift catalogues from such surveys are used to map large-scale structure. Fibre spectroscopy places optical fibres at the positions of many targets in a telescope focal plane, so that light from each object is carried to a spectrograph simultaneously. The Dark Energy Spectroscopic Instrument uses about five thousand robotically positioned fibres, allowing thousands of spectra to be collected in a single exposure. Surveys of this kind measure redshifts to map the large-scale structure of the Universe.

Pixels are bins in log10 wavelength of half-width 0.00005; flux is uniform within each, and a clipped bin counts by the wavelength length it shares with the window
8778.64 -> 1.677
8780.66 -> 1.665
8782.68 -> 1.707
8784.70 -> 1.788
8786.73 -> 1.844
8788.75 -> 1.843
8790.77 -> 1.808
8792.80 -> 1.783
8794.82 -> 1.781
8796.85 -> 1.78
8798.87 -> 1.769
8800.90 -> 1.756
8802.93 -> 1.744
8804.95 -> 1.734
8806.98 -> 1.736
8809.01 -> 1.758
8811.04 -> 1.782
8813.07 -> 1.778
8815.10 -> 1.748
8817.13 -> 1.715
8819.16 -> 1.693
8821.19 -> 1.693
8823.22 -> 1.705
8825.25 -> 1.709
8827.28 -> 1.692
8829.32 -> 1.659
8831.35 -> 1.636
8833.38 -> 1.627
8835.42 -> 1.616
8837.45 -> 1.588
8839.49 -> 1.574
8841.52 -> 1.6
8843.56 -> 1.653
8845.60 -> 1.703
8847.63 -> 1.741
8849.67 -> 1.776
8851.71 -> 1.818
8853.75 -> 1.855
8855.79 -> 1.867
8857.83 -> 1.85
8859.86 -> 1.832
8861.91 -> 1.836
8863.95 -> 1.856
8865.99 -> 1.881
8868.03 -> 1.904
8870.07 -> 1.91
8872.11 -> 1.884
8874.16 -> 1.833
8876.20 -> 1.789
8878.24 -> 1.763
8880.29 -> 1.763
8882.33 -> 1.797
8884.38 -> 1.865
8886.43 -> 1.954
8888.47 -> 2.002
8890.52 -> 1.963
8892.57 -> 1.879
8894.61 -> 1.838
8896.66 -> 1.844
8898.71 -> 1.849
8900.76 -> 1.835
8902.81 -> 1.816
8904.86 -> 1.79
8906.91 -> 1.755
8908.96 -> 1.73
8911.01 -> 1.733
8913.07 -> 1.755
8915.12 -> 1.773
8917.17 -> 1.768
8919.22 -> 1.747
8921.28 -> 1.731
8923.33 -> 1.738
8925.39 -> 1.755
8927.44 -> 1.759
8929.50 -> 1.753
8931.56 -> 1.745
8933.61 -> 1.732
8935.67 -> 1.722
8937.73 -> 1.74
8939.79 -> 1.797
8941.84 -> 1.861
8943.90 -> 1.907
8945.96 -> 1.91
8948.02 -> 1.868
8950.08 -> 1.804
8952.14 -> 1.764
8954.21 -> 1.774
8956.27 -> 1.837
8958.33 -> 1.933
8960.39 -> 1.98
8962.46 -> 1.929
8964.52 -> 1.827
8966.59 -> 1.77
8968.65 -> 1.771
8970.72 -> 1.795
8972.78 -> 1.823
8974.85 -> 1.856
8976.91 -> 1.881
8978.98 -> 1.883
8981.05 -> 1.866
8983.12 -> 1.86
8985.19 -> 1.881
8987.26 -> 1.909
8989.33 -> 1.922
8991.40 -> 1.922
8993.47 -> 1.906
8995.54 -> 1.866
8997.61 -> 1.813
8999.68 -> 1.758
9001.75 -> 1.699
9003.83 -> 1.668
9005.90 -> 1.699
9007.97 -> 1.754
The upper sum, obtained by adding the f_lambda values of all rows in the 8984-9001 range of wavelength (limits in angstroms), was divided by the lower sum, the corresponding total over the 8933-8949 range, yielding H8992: 1.03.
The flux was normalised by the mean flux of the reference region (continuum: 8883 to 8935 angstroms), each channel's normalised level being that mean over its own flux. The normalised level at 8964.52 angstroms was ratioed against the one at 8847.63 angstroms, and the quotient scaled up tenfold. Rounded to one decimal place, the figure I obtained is 9.5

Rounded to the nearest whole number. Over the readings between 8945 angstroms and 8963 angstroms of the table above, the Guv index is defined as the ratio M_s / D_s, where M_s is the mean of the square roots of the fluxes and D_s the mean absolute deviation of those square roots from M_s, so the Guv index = 58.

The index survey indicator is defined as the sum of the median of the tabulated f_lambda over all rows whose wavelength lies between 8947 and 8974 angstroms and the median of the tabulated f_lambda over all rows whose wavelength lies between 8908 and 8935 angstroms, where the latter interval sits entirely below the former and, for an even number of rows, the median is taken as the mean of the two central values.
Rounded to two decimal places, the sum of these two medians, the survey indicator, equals 3.57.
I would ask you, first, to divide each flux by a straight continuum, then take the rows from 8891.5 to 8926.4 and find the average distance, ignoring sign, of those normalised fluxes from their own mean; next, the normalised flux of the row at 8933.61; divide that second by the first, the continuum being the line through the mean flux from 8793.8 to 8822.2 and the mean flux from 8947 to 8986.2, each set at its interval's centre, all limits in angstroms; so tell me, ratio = 36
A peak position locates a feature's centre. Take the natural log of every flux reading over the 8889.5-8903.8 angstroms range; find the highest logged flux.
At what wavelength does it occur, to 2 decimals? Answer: 8890.52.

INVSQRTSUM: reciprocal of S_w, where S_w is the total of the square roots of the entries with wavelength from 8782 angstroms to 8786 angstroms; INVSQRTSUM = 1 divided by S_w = 0.378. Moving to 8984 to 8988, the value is 0.363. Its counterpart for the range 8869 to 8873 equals 0.363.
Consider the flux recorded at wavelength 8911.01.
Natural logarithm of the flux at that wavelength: 0.55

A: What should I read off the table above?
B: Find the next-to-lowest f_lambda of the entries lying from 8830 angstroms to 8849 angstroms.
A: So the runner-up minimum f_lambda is 1.588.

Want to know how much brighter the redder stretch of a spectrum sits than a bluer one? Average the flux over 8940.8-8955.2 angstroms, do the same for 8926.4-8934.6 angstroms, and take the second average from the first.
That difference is 0.09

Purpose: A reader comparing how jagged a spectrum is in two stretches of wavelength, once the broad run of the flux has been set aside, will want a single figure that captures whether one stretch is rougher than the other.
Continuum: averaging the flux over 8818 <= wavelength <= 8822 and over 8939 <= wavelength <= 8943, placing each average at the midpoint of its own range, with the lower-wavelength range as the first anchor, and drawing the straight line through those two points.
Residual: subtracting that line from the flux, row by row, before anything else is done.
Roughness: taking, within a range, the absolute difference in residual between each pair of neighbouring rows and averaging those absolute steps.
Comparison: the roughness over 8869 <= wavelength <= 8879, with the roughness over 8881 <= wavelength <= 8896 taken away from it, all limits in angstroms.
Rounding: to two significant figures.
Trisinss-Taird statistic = -0.022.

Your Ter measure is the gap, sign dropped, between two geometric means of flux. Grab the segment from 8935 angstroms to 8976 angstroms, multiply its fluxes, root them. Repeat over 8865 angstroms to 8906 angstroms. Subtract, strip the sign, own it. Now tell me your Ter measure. 0.025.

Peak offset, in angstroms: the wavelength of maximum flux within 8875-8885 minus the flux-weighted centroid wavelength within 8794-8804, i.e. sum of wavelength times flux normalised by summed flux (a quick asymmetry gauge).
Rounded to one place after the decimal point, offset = 85.5 angstroms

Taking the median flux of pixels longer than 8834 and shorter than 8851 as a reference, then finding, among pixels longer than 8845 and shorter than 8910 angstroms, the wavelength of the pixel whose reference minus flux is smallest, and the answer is 8888.47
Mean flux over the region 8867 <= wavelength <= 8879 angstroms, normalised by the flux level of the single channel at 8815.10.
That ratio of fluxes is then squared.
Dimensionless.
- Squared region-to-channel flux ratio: 1.12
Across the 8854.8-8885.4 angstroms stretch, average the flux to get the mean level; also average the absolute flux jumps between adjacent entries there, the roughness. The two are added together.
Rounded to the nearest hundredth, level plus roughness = 1.87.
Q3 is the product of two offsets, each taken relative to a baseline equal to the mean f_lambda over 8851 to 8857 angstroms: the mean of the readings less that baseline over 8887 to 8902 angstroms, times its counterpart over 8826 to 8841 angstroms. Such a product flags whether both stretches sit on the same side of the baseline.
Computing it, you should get -0.009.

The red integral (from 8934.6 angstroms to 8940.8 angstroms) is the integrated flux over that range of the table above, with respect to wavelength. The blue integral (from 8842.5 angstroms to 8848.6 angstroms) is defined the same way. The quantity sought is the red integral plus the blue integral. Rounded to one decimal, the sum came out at 21.2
